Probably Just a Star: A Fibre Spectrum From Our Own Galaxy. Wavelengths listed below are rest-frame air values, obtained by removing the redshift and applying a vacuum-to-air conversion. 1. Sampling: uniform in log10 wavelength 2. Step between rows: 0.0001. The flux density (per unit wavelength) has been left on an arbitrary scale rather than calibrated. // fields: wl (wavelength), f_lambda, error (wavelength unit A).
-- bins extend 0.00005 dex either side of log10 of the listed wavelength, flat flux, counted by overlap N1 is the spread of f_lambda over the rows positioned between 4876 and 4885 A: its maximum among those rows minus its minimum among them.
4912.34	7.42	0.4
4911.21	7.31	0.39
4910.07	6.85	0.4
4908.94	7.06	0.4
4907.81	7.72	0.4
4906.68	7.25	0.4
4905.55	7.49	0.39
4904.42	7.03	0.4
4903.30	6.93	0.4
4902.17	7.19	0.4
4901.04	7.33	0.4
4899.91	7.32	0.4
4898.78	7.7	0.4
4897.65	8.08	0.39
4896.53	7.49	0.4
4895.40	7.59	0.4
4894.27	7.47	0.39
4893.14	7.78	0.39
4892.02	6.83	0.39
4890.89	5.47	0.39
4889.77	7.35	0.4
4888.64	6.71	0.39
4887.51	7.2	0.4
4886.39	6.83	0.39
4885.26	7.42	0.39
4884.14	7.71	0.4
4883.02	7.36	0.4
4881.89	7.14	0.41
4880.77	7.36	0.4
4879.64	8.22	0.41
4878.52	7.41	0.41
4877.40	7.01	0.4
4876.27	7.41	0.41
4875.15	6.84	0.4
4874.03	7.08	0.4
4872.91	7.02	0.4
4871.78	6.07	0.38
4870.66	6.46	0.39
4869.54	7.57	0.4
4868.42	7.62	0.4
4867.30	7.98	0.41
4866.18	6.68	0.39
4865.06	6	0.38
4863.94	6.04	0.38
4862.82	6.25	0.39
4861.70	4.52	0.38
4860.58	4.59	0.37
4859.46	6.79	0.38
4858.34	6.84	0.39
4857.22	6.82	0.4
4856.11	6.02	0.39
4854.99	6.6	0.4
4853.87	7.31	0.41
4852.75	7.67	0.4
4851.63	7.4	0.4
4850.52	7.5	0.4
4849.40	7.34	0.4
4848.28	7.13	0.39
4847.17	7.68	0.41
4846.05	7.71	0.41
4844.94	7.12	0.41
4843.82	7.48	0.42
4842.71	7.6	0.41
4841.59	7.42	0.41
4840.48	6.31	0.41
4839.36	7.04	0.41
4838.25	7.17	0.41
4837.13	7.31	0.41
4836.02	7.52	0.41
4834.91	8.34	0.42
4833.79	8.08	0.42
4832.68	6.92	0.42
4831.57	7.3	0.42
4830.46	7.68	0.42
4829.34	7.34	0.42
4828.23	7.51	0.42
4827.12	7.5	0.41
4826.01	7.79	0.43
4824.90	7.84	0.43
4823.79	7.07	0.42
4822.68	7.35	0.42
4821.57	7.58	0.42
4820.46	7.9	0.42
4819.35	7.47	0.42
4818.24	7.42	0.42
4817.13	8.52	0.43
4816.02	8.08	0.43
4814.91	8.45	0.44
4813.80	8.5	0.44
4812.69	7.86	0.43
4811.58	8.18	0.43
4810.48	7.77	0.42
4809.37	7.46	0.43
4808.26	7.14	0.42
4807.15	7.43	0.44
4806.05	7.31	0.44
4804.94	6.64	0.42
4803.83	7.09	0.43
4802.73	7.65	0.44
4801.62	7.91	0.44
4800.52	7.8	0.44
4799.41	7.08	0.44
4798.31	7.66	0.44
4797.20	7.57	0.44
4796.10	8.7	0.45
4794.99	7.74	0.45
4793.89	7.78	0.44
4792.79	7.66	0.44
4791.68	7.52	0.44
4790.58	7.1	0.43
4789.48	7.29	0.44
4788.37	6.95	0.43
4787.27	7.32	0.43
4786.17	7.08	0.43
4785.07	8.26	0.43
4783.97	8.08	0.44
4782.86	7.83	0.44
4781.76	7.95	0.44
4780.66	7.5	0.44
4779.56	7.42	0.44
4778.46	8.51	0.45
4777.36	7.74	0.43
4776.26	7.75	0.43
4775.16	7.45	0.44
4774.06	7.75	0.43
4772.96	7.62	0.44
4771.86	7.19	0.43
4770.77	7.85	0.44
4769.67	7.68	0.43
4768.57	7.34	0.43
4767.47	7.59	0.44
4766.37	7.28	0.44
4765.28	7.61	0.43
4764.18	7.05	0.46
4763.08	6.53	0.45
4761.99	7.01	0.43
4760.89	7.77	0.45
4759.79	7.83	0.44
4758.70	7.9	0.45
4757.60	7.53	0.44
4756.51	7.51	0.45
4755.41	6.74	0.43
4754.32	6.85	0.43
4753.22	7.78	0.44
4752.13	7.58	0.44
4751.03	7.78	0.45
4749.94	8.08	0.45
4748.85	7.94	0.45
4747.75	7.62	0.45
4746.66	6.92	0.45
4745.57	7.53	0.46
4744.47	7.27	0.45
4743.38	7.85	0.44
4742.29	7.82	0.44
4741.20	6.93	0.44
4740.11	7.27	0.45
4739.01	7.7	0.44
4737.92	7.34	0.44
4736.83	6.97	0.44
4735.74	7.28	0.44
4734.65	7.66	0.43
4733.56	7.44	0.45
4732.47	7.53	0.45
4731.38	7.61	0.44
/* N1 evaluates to 1.2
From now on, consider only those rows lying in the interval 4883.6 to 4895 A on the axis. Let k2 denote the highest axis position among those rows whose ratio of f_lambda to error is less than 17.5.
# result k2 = 4890.89 A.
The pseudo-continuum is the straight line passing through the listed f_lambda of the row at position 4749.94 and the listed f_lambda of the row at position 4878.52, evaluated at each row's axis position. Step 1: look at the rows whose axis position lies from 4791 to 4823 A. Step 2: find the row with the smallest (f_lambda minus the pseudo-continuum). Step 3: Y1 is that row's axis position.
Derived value 4804.94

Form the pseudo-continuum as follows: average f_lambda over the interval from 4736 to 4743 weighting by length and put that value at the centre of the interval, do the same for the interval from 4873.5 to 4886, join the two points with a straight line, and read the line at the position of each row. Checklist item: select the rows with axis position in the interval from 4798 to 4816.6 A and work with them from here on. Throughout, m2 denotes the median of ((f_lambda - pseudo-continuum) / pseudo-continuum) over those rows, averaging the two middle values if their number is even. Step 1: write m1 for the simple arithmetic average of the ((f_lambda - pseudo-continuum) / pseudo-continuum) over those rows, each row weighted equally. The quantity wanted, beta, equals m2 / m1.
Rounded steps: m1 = 0.04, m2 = 0.04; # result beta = 1.04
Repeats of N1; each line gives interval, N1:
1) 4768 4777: 0.7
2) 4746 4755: 1.2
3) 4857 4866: 2.3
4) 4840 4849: 1.4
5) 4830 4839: 1.4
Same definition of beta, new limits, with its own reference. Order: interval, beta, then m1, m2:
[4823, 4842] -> 0.99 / 0.01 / 0.01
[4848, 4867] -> 0.71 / -0.11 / -0.08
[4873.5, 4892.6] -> 0.71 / -0.03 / -0.02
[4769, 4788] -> 1.10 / 0.05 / 0.05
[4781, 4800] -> 1.14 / 0.04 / 0.04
